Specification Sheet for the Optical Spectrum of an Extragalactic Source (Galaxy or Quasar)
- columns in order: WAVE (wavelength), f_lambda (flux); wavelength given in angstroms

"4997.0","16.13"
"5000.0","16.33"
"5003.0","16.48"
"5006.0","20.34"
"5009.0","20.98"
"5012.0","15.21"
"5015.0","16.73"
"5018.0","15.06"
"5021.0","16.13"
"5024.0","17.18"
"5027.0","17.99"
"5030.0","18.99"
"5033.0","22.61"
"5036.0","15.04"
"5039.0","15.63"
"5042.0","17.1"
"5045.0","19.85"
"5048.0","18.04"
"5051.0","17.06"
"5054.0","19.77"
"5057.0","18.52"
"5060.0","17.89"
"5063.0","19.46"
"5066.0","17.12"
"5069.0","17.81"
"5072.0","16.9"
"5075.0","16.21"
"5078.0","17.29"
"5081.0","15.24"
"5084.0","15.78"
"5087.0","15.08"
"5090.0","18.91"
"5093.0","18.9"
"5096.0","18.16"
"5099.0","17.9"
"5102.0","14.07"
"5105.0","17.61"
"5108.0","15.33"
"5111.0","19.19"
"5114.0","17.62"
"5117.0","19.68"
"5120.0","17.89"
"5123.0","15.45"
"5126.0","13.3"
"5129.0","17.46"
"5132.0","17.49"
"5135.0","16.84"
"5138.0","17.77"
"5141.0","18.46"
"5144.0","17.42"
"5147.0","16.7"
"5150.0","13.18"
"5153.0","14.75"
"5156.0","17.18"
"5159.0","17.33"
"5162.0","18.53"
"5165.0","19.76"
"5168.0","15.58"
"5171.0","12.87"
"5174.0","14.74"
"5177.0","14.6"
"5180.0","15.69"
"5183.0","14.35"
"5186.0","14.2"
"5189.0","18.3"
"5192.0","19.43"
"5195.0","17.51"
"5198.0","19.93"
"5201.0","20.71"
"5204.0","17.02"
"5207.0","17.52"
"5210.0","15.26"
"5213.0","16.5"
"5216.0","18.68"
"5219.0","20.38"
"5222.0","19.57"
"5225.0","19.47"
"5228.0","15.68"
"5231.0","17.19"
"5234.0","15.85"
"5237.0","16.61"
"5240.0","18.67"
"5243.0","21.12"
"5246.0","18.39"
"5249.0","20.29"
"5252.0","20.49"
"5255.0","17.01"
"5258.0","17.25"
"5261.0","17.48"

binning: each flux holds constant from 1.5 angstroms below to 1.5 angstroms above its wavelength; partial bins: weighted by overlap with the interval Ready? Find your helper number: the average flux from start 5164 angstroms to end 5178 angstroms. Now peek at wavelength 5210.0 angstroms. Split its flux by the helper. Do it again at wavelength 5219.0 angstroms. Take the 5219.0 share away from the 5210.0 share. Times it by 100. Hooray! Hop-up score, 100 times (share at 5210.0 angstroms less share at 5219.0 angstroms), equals -33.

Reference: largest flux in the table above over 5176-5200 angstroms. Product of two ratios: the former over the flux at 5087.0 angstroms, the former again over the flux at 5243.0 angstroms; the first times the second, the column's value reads 1.25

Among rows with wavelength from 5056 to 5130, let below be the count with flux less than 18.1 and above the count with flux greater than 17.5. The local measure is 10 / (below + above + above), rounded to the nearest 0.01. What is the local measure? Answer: 0.23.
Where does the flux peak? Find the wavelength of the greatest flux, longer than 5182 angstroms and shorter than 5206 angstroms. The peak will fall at 5201.0 angstroms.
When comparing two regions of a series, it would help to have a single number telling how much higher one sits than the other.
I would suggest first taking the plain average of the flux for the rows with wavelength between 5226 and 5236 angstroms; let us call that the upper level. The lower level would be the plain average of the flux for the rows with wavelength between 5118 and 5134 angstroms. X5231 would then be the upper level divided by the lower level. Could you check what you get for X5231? 1.00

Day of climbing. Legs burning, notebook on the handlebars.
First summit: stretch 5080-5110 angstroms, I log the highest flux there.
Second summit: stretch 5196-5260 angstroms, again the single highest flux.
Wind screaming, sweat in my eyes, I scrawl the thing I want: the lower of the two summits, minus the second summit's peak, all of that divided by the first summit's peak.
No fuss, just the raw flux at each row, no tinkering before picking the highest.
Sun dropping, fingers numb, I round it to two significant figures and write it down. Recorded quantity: -0.12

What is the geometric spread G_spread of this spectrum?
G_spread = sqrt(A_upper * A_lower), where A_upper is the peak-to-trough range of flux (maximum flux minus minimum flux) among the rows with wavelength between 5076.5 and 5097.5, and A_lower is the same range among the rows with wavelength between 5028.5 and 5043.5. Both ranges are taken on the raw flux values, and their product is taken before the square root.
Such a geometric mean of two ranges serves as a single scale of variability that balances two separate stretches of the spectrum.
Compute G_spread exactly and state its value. 5.4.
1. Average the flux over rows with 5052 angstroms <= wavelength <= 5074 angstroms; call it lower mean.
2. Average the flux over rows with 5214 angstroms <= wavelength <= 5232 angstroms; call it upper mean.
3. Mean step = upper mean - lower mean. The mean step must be 0.3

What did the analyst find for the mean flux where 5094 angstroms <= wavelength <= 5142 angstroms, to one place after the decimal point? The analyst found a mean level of 17.1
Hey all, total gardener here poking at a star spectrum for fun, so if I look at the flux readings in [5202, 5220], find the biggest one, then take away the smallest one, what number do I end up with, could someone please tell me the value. 5.1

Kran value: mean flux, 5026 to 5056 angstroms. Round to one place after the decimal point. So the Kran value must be 18.2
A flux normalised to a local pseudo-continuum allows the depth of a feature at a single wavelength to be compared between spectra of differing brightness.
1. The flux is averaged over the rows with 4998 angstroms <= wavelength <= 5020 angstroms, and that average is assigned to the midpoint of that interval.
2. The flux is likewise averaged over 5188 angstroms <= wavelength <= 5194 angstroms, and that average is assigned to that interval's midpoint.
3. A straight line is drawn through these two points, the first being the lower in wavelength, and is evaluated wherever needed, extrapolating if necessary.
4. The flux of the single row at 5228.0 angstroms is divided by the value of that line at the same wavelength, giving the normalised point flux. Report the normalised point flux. 0.82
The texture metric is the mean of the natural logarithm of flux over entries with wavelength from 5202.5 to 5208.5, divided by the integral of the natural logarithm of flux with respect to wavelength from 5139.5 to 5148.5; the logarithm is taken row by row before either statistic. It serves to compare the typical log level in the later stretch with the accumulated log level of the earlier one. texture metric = 0.11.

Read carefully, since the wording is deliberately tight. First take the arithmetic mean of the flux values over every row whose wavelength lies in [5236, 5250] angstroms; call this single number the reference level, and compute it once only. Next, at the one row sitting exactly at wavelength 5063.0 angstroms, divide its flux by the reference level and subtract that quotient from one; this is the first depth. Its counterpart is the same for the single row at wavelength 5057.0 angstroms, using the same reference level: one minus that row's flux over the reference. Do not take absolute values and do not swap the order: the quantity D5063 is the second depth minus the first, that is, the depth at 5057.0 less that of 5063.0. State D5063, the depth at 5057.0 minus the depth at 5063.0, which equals 0.05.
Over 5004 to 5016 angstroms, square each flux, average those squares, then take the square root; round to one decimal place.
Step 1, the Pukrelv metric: 18.5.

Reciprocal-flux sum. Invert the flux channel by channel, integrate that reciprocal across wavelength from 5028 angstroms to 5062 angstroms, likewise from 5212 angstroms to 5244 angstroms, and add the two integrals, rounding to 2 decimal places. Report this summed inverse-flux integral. 3.67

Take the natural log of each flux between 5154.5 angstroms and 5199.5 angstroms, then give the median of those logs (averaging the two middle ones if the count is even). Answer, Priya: 2.84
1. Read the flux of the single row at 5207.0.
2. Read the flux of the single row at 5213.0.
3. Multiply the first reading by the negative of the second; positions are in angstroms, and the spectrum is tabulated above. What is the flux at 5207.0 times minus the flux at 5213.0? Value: -289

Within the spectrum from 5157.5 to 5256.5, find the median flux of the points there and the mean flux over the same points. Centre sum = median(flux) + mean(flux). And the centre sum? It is 35.1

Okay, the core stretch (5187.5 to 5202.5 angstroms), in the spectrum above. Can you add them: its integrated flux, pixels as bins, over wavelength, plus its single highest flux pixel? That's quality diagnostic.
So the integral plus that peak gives 308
